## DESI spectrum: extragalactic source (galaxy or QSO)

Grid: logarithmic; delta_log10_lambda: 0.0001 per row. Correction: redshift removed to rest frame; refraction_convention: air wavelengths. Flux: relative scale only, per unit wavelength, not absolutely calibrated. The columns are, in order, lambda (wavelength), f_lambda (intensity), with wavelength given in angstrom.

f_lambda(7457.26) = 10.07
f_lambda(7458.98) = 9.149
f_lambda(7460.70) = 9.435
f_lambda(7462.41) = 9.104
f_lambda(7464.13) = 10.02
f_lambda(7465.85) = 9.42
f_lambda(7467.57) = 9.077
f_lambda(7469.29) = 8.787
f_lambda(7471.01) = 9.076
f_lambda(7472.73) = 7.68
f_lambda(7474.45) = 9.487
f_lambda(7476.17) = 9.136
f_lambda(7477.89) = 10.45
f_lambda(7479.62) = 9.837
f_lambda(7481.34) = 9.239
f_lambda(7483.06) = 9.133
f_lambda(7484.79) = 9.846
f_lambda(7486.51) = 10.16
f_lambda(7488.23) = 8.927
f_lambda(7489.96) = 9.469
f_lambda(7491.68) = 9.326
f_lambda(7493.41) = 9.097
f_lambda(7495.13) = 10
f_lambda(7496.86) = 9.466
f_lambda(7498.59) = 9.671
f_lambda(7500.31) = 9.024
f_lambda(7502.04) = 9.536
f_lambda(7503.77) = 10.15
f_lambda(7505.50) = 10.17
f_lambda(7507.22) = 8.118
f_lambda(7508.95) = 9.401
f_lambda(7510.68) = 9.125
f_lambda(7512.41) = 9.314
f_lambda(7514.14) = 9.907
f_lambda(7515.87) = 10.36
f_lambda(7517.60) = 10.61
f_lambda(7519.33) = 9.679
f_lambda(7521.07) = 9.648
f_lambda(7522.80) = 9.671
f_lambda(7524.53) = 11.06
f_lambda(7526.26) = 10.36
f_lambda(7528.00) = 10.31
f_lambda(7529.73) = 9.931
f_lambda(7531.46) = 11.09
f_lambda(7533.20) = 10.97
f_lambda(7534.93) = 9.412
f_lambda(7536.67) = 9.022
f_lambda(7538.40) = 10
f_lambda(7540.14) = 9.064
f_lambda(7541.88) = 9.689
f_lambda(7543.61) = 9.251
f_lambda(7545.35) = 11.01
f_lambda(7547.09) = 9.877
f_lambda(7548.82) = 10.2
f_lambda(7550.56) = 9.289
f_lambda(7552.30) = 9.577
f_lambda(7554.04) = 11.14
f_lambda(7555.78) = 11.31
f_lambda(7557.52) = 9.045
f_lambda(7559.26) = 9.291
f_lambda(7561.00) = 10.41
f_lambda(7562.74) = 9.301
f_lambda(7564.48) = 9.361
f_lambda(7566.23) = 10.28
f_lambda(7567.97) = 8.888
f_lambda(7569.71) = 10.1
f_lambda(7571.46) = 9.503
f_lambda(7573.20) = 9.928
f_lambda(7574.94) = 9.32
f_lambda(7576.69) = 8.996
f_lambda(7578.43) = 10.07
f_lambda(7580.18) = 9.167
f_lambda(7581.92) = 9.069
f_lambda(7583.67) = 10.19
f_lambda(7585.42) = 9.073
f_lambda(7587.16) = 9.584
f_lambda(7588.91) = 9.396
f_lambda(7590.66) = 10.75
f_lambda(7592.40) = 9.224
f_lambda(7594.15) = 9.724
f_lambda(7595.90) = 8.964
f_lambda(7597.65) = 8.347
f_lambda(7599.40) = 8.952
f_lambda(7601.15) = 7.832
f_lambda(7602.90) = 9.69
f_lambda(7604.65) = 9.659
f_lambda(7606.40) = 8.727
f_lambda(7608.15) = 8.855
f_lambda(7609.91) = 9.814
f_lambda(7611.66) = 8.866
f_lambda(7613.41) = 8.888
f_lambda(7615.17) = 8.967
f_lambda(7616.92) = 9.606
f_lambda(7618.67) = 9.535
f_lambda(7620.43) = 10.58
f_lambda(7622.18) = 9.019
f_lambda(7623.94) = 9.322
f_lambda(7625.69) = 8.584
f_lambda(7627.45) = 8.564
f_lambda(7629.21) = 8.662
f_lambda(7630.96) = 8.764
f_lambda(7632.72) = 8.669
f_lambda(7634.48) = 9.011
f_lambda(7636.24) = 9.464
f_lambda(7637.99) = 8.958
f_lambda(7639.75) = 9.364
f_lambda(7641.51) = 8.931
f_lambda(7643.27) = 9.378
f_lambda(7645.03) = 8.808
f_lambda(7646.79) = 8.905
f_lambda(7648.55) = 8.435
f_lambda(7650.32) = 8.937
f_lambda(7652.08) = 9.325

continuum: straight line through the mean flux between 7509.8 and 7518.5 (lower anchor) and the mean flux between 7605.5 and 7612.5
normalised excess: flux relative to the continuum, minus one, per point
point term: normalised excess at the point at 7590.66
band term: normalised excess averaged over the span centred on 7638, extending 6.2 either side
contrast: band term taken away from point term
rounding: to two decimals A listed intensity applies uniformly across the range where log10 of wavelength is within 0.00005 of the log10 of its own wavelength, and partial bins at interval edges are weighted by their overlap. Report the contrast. 0.13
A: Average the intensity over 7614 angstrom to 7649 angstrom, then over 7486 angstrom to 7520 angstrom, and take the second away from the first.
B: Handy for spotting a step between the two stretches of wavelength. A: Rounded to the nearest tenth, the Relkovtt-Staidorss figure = -0.5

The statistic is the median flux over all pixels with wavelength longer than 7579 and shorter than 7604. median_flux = 9.2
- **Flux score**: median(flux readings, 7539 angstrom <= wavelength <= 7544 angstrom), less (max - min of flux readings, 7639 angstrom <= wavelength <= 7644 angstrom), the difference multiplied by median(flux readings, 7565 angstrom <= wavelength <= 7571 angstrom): 89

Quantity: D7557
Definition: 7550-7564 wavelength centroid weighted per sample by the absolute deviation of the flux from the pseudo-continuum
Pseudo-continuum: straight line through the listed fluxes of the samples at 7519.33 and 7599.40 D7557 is 7556.2 angstrom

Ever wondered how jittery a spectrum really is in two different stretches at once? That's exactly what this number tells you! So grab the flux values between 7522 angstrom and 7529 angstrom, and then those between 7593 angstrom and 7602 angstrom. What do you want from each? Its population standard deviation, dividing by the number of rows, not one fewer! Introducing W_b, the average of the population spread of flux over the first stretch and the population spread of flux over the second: 0.57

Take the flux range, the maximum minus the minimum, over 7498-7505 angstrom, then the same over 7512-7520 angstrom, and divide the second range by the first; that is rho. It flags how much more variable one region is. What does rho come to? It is 1.15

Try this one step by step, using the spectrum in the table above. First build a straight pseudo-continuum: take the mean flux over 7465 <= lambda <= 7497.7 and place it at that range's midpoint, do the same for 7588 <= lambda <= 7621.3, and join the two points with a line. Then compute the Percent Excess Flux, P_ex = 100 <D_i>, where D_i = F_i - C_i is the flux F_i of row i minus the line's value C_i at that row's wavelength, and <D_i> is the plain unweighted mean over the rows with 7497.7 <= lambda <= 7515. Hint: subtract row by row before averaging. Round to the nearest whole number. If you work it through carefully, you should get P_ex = 11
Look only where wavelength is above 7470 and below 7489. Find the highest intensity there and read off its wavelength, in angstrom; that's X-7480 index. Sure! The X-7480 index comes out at 7477.89 angstrom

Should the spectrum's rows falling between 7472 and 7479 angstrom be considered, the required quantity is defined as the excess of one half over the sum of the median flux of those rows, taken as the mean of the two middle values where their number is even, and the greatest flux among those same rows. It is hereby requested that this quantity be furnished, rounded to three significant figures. -19.3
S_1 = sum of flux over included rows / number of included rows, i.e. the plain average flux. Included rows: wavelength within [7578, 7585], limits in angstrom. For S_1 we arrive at 9.6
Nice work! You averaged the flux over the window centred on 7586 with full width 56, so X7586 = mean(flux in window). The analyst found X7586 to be 9.4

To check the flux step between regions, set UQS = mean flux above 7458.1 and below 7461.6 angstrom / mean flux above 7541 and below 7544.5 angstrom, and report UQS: 0.98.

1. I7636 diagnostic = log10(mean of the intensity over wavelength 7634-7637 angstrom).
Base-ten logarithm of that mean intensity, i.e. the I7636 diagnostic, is 0.966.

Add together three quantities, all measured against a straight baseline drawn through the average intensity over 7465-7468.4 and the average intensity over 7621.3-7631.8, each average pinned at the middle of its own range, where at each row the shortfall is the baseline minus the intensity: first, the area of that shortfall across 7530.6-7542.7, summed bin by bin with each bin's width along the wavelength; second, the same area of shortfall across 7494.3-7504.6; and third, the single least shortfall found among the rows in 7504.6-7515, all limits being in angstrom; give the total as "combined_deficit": -16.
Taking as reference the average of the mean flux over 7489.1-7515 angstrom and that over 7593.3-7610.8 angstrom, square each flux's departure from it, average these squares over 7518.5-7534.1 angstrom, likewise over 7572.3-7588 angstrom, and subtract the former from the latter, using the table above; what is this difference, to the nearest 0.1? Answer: -1.2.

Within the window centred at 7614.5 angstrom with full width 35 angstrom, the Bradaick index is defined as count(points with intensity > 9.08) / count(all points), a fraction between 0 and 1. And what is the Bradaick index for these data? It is 0.35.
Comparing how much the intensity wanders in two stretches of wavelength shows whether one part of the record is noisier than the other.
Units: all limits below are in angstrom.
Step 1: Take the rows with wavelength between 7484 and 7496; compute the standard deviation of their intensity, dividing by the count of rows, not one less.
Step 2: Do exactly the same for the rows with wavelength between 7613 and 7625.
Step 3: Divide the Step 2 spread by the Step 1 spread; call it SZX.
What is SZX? 1.25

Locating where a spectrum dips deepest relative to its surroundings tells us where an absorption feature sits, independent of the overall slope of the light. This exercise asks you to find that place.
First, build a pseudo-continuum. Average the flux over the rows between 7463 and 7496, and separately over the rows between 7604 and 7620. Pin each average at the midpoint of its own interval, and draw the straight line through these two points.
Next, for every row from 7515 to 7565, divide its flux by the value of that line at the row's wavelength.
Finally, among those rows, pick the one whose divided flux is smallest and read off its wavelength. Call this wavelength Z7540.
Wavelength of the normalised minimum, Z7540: 7536.67 angstrom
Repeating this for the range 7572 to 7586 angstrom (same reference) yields 7576.69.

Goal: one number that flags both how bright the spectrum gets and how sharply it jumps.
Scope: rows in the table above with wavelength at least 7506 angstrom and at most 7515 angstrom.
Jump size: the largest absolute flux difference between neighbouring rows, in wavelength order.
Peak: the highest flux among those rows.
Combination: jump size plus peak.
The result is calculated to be 11.2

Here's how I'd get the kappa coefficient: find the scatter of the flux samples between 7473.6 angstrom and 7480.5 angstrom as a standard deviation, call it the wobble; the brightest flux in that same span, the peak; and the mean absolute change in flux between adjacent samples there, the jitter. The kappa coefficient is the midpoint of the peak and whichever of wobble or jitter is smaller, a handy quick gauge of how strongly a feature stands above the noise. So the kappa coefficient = 5.5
